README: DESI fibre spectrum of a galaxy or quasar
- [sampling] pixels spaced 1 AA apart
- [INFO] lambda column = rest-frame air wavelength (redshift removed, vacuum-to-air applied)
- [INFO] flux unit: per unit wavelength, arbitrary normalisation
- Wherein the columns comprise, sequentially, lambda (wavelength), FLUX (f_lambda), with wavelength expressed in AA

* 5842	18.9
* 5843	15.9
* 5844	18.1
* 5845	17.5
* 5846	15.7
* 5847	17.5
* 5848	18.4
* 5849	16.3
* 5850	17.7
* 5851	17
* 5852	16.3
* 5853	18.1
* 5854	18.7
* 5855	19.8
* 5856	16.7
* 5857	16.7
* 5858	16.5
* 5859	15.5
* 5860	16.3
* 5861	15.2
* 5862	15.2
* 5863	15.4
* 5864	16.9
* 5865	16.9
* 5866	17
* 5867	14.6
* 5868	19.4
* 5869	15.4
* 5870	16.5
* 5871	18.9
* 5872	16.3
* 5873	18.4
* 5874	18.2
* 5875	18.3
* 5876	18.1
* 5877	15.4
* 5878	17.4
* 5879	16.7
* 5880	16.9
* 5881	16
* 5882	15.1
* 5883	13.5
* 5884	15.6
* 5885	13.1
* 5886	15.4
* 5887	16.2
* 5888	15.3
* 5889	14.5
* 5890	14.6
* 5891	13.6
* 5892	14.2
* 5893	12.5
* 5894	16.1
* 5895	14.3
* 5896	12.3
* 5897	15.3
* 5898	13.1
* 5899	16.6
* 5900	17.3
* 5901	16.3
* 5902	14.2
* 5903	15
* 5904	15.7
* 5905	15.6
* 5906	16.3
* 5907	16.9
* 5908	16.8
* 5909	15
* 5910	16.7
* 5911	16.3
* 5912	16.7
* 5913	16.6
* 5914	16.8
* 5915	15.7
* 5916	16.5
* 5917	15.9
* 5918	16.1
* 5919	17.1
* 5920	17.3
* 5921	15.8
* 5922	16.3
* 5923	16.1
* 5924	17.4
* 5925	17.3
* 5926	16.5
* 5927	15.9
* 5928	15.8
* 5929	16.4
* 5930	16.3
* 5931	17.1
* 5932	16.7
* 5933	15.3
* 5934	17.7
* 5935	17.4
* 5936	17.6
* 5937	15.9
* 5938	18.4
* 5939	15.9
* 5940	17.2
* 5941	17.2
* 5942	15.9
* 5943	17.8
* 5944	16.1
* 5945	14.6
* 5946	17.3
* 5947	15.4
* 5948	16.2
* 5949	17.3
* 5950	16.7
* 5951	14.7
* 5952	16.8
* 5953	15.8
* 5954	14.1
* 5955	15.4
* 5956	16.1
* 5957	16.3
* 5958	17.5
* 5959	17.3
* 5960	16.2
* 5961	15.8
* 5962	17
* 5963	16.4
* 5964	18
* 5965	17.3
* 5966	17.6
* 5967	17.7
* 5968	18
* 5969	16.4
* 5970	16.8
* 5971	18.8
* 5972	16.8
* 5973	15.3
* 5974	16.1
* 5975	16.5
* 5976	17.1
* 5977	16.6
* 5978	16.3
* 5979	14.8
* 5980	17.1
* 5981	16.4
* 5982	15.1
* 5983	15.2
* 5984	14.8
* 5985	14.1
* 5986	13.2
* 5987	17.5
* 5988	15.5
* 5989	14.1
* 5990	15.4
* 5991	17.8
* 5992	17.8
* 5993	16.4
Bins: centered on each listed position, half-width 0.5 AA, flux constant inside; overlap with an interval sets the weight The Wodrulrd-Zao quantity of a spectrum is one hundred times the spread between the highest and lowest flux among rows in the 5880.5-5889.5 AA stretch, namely 310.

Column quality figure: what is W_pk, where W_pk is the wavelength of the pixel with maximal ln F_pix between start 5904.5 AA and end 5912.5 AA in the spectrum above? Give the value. 5907 AA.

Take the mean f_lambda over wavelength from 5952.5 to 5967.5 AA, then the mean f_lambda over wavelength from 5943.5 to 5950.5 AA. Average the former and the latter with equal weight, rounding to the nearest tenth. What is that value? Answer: 16.4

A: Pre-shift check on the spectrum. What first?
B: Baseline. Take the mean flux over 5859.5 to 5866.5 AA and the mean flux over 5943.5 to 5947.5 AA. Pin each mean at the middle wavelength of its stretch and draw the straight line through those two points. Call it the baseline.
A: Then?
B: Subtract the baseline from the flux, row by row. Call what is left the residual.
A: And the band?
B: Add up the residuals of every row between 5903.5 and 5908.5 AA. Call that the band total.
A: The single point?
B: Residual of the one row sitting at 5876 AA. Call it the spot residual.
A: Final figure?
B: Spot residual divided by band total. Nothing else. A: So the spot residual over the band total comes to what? 1.5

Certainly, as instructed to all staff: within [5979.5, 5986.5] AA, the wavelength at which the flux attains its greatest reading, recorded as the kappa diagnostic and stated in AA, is 5980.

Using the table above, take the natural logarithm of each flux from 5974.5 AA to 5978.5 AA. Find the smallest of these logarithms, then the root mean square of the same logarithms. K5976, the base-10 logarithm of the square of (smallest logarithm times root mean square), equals 1.79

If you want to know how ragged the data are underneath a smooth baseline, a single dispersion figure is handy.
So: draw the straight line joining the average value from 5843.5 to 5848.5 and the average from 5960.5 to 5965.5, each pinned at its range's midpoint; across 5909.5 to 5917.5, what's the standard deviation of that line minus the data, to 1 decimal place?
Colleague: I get 0.4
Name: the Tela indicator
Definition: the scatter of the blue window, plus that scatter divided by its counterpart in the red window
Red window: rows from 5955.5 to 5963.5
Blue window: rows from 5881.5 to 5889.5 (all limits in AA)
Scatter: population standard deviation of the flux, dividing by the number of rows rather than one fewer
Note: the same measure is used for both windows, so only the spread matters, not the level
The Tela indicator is 2.74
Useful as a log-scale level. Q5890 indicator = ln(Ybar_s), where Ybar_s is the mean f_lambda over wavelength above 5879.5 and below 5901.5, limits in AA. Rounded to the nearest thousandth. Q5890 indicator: 2.701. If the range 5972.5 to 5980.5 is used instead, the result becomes 2.787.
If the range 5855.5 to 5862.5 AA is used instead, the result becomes 2.773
